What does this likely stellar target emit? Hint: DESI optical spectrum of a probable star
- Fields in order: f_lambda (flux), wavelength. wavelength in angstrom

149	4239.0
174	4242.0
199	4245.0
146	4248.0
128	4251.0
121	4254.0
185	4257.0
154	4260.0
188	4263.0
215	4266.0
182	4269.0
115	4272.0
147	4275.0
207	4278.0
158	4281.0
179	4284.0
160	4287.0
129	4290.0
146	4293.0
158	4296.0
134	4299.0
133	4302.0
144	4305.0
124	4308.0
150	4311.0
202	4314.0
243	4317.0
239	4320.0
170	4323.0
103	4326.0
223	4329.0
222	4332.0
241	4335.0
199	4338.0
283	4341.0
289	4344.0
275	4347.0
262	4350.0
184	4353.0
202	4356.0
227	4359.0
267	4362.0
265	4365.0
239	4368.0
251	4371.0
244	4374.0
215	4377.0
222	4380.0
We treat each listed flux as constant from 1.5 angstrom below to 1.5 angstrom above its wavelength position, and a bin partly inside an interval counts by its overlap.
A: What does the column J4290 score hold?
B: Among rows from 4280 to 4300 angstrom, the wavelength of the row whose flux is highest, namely 4284.0 angstrom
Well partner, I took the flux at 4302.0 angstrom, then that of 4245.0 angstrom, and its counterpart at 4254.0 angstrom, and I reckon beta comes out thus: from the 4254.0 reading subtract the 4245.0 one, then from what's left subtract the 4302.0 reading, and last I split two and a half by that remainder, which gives -0.0118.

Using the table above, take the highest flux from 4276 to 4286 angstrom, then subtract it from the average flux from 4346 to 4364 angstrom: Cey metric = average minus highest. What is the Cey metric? 29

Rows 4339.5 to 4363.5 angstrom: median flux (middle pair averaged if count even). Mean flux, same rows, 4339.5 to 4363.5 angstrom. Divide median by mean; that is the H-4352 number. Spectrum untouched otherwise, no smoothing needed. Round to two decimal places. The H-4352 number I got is 1.06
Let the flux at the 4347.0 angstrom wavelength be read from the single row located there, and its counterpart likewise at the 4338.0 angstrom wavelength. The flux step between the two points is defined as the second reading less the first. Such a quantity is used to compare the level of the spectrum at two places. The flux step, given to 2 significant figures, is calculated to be -76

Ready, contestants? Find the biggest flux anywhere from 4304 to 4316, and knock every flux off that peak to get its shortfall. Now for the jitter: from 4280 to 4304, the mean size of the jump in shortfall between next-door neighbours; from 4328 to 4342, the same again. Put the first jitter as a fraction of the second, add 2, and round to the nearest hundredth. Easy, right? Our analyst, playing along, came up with 2.49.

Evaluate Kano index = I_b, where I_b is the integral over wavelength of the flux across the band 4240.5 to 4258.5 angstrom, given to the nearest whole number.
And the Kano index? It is 2859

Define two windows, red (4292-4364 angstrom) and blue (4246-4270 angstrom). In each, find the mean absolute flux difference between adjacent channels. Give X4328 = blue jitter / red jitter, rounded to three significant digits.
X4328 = 0.893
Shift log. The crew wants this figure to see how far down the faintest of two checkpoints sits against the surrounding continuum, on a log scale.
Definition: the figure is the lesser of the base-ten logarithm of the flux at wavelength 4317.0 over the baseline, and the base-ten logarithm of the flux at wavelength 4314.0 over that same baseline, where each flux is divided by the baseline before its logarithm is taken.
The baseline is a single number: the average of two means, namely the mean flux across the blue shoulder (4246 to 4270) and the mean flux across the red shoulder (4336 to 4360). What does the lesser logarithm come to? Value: 0.0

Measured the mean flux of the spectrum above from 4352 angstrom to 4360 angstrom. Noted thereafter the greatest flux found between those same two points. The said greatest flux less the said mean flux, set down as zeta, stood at 23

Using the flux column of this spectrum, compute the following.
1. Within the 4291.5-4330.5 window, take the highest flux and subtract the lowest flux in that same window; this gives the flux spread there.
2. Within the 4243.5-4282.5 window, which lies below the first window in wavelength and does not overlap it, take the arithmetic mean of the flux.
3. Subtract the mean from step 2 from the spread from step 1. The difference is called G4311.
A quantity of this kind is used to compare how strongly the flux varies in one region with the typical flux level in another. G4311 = -25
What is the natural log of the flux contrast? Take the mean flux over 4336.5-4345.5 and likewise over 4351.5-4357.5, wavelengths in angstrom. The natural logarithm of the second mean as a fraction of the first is -0.29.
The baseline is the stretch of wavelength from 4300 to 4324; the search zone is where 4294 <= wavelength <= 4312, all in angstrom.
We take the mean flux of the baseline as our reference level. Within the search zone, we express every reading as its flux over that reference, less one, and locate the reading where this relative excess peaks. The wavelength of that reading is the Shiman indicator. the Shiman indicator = 4296.0 angstrom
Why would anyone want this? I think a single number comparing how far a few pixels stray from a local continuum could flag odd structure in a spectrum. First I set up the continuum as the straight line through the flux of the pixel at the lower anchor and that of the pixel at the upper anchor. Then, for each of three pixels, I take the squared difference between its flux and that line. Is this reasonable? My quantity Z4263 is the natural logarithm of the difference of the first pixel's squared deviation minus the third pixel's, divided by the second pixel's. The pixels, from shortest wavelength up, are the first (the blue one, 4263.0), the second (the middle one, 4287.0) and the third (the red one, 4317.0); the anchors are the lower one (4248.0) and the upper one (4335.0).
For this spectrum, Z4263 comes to -1.5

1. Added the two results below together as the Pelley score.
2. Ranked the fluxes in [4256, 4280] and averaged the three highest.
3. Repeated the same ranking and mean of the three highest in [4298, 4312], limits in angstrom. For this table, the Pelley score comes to 346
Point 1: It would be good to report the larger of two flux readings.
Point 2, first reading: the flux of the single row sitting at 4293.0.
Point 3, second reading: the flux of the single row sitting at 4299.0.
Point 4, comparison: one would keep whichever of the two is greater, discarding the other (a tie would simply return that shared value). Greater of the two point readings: 146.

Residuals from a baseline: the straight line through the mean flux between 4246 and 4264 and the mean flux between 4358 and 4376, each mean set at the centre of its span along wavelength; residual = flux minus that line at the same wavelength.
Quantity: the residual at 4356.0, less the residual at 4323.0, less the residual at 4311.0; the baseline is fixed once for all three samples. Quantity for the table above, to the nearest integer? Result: 55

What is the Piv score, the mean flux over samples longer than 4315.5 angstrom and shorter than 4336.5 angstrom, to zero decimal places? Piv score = 206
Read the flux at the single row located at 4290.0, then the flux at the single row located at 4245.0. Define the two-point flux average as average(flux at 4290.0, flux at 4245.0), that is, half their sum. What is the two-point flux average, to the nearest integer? 164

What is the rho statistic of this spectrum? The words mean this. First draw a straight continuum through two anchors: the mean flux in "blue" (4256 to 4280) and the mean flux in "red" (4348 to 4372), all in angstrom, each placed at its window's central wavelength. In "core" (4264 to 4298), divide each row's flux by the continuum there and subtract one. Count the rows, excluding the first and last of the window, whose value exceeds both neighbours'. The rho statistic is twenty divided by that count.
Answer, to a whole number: 10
